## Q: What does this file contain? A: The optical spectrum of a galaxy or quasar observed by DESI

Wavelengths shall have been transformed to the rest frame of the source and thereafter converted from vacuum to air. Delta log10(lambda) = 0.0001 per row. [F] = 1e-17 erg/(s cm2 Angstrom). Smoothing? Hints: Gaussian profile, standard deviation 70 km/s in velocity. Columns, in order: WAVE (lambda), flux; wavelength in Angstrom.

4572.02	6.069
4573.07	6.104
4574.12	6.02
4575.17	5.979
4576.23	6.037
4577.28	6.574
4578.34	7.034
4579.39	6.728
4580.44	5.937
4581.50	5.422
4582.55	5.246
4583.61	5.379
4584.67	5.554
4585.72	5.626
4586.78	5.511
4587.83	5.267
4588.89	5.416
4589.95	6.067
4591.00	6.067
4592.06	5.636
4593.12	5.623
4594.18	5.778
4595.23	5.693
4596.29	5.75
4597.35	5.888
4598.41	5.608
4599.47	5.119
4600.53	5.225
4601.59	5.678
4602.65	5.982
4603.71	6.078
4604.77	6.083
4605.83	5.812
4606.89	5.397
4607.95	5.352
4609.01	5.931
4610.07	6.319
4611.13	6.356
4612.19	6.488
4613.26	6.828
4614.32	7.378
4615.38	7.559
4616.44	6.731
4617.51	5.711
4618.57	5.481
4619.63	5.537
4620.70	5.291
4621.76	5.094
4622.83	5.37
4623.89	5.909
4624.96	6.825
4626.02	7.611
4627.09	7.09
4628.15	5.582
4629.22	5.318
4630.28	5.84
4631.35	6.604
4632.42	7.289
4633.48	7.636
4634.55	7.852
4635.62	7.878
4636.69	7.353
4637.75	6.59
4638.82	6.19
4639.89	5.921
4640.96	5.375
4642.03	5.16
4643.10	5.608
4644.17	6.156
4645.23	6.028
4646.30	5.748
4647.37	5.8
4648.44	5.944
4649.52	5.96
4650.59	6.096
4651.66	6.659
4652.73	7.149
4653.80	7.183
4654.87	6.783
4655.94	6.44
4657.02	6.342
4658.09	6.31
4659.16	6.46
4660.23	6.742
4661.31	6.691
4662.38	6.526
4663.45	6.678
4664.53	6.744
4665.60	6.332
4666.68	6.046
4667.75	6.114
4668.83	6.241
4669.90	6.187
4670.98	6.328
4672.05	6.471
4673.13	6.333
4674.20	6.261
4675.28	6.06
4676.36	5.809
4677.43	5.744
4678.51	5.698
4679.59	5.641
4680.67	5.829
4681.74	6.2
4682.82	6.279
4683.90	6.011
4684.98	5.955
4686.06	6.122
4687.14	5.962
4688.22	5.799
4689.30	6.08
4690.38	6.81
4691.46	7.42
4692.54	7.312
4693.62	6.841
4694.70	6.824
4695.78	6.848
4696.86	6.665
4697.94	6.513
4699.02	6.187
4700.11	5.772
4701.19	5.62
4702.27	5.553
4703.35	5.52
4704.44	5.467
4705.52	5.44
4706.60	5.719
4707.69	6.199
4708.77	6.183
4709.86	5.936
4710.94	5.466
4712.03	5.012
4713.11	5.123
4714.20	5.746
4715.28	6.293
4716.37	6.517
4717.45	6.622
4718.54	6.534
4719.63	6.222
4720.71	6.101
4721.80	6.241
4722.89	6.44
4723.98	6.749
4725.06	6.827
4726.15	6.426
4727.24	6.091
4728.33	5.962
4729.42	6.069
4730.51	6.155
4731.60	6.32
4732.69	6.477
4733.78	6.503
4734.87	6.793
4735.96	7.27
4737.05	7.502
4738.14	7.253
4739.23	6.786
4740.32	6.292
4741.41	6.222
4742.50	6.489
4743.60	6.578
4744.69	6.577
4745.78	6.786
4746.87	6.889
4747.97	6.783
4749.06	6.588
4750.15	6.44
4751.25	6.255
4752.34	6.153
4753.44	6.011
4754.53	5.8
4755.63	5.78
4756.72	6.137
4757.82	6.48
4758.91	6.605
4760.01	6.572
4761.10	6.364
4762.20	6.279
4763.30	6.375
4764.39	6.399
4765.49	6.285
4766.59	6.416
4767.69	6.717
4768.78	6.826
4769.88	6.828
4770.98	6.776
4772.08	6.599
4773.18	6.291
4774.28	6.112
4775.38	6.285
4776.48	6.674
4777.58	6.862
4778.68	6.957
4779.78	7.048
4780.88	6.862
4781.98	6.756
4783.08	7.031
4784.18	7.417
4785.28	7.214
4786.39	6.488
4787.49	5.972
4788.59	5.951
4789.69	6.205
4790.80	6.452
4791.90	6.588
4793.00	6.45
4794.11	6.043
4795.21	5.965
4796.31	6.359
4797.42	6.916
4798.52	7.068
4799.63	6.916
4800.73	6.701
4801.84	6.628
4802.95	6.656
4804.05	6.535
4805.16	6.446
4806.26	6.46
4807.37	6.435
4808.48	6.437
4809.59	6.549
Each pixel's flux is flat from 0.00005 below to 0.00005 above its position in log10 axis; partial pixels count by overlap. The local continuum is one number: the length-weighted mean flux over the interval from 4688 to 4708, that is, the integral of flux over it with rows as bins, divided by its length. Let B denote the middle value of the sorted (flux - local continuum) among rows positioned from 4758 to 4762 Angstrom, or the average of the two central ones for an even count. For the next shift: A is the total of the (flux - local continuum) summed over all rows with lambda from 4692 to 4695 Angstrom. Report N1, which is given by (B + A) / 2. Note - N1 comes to 1.3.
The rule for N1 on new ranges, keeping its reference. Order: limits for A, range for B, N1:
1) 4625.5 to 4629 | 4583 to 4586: 0.4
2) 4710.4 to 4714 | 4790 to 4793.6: -1.5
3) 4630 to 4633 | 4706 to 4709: 0.5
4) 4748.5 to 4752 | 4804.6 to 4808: 0.4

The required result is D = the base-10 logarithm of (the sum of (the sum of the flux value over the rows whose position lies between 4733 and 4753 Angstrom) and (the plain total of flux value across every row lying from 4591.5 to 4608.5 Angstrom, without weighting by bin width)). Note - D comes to 2.32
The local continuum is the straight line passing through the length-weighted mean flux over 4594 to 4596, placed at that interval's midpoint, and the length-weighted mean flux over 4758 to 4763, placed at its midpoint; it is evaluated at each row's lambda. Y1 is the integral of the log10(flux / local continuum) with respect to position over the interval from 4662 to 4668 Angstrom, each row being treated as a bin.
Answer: 0.15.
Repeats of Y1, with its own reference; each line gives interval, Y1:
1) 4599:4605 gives -0.05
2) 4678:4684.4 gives -0.08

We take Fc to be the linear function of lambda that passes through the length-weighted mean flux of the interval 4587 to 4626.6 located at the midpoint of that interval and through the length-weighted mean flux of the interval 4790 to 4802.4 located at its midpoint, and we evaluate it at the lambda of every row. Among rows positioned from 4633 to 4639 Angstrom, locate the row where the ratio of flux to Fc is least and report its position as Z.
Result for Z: 4638.82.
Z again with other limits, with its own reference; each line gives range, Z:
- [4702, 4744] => 4712.03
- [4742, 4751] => 4750.15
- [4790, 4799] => 4795.21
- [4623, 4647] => 4642.03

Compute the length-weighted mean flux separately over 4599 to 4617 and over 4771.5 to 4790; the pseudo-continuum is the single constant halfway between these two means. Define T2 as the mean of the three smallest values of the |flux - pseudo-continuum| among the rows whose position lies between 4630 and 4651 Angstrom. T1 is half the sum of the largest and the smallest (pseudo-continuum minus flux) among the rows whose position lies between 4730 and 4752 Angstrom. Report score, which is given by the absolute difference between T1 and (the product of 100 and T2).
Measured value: 21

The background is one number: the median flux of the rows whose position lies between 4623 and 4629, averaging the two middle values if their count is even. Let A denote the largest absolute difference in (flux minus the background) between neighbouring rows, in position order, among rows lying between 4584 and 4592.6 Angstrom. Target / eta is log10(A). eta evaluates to -0.2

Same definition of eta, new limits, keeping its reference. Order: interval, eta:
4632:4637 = -0.3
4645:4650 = -0.6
